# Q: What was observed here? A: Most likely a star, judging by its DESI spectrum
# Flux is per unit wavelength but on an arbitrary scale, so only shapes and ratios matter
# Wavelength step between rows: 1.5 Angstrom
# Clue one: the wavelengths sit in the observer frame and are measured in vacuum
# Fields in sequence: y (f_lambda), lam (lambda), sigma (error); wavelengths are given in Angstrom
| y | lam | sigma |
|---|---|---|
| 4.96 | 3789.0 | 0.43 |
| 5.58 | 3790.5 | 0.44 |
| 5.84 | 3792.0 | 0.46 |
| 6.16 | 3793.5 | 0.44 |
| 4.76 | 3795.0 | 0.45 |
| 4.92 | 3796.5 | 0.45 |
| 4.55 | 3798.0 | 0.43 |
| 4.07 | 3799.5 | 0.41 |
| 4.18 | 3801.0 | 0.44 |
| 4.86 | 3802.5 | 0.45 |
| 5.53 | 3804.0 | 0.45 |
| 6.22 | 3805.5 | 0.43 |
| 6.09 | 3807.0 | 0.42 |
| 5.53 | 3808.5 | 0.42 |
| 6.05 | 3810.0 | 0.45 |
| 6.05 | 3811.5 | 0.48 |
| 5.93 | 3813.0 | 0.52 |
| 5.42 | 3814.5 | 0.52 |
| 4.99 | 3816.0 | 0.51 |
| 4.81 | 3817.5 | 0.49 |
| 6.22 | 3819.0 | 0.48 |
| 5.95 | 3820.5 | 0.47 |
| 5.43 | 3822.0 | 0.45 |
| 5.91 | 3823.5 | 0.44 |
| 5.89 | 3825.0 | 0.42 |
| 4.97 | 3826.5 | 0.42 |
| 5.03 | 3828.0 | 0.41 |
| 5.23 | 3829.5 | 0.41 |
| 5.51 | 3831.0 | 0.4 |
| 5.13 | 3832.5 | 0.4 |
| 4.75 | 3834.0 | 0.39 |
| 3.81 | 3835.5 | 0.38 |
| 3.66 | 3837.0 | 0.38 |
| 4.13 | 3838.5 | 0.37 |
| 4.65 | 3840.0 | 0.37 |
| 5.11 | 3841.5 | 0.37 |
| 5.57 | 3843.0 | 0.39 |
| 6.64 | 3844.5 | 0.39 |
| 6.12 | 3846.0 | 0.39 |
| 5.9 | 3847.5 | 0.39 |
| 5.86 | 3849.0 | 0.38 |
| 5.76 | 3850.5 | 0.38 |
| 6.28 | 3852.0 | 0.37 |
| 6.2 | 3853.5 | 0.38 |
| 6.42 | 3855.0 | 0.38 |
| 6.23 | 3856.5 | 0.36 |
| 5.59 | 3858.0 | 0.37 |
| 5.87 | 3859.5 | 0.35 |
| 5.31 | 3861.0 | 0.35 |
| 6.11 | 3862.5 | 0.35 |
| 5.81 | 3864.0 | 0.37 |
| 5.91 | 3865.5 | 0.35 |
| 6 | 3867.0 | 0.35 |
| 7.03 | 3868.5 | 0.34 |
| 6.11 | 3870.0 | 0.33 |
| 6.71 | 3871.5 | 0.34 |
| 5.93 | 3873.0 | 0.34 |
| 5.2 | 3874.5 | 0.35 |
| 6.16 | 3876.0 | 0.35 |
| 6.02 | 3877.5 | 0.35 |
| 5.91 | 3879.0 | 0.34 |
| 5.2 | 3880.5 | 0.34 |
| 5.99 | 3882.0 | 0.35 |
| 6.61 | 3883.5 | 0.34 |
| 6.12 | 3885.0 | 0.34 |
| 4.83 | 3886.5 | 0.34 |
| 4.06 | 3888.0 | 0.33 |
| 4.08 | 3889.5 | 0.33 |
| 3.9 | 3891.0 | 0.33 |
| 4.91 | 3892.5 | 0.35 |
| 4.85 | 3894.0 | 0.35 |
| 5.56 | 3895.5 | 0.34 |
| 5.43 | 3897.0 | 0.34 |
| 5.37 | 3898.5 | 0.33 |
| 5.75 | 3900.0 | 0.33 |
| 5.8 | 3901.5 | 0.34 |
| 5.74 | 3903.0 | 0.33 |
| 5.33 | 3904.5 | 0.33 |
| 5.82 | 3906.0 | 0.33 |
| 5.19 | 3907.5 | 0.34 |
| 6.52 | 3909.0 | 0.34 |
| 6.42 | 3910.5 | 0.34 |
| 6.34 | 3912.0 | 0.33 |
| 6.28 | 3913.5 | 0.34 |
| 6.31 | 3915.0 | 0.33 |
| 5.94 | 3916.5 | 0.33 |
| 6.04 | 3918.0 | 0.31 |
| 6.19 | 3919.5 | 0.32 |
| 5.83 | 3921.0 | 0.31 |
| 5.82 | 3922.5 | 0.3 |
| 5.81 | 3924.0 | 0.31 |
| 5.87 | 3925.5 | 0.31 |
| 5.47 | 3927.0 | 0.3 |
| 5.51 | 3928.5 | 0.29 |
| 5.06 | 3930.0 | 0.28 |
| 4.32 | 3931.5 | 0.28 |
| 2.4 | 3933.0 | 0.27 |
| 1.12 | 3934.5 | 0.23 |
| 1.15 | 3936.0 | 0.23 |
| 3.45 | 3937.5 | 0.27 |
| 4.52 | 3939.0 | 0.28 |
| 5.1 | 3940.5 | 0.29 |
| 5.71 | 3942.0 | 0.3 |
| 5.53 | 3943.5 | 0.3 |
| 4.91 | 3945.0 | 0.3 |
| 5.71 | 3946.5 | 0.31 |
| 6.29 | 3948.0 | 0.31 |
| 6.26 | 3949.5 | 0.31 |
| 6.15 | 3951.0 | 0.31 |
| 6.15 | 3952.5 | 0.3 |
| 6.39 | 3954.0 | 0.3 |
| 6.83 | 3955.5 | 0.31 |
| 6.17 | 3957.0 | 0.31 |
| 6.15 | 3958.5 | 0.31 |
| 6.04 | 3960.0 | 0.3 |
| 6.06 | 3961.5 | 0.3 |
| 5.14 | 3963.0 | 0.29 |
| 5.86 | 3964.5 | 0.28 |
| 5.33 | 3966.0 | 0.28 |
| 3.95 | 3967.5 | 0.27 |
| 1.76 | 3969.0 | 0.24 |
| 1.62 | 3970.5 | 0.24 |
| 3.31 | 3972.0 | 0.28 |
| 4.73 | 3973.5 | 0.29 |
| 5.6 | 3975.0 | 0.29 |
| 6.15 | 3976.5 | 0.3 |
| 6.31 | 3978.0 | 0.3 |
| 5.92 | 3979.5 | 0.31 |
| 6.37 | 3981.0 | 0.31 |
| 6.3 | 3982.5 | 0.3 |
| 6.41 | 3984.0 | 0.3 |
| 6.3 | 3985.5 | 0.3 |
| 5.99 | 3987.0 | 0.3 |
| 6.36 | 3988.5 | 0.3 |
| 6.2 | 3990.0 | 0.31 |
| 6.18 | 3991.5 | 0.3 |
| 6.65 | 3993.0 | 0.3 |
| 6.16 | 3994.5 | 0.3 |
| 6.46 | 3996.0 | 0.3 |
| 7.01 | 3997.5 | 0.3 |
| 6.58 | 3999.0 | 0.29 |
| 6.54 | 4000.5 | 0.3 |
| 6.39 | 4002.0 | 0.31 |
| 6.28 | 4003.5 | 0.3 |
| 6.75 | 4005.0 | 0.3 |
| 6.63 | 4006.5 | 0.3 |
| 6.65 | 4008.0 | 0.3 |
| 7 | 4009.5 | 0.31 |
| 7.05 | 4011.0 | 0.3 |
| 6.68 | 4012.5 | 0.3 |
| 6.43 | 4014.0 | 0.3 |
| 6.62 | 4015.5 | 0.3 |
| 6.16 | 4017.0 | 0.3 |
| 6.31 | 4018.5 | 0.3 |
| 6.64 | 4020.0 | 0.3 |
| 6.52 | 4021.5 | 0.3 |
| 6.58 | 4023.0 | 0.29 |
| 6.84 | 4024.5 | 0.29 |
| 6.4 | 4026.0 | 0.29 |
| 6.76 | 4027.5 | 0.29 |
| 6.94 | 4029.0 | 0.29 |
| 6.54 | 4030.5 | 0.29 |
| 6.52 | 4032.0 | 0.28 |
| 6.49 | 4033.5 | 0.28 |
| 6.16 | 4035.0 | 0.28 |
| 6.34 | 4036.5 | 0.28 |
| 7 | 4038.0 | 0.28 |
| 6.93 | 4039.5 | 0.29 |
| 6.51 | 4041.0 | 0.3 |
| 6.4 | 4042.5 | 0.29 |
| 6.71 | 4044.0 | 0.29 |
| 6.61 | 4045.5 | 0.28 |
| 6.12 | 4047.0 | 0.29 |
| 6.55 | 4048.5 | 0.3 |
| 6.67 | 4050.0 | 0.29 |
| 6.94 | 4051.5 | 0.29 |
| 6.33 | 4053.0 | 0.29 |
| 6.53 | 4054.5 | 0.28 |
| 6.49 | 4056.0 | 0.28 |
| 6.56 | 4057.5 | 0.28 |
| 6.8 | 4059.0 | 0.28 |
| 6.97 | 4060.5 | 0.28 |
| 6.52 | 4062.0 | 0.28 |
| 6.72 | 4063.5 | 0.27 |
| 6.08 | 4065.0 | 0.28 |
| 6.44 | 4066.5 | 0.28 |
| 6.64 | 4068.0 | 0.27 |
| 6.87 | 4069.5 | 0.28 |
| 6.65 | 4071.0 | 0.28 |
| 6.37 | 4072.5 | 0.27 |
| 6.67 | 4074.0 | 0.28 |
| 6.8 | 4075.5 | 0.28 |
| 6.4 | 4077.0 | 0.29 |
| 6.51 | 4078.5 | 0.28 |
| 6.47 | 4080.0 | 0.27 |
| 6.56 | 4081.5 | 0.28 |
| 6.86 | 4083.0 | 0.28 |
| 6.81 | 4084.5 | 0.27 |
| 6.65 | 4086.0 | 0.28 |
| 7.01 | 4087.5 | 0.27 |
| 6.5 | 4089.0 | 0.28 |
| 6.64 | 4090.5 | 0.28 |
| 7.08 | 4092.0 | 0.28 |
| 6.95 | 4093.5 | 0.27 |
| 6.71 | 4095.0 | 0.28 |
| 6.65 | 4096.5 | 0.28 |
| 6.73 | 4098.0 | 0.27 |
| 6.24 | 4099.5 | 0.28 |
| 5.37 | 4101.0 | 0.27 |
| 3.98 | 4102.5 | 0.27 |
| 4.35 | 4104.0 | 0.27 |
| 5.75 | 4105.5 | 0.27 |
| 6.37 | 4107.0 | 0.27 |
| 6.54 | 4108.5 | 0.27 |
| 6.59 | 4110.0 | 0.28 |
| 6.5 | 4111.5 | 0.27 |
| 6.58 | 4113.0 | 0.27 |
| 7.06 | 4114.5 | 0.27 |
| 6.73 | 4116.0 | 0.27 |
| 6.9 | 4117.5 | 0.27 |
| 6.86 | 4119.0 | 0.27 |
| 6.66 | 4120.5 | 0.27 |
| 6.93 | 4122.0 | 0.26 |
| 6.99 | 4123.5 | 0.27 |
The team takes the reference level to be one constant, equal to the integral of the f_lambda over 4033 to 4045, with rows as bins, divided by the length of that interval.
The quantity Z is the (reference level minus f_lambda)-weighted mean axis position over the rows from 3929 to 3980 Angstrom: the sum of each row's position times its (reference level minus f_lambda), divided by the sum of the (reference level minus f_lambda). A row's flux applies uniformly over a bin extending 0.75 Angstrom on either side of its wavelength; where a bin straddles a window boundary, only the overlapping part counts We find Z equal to 3951.4 Angstrom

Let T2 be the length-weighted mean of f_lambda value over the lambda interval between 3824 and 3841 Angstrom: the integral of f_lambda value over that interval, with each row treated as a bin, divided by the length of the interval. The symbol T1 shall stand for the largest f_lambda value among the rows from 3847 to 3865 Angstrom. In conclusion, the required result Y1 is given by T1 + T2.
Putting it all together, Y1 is 11.2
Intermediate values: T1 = 6.42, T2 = 4.8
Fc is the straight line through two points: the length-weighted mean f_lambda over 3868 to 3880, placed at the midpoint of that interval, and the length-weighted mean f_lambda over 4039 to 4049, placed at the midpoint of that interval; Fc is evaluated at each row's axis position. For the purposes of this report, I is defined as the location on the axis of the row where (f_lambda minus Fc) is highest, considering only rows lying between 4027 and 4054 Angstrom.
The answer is 4038.0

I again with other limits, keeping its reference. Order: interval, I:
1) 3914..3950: 3915.0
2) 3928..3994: 3955.5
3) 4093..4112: 4093.5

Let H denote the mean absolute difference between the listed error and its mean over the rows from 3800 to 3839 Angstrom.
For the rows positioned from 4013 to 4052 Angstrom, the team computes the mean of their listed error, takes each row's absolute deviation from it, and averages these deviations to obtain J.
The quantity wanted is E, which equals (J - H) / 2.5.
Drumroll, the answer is -0.0116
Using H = 0.0346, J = 0.0057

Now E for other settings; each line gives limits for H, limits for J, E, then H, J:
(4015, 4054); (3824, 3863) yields 0.0041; 0.0052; 0.0154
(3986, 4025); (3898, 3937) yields 0.0086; 0.0023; 0.0238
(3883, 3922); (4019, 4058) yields -0.0008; 0.0076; 0.0056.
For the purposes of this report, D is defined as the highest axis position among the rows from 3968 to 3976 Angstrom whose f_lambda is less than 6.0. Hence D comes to 3975.0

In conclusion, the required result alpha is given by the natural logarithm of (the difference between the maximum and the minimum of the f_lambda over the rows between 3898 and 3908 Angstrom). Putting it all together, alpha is -0.5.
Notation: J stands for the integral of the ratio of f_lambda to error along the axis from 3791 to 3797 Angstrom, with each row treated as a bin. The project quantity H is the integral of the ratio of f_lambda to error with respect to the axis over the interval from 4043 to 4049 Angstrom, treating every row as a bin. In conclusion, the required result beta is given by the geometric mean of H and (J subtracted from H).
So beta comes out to 91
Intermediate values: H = 135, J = 73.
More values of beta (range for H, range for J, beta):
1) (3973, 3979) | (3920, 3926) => 17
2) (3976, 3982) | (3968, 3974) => 85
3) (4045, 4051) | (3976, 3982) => 41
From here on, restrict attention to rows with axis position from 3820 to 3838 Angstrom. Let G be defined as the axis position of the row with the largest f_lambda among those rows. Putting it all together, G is 3820.5 Angstrom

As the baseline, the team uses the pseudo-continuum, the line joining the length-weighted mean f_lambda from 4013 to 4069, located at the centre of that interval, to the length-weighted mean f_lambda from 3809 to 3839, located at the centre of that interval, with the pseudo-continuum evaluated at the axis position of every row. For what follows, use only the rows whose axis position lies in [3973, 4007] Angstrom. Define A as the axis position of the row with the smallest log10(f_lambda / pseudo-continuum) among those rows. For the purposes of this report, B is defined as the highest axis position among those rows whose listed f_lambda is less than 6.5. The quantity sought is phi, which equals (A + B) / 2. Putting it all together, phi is 3988.5 Angstrom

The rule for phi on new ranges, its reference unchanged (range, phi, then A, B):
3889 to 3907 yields 3898.5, 3891.0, 3906.0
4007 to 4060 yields 4051.5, 4047.0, 4056.0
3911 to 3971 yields 3952.5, 3934.5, 3970.5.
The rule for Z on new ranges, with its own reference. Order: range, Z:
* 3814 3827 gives 3820.1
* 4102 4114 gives 4103.7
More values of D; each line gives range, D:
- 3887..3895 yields 3894.0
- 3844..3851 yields 3850.5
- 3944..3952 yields 3946.5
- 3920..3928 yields 3927.0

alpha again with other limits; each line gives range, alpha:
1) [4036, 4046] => -0.4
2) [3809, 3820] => 0.3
